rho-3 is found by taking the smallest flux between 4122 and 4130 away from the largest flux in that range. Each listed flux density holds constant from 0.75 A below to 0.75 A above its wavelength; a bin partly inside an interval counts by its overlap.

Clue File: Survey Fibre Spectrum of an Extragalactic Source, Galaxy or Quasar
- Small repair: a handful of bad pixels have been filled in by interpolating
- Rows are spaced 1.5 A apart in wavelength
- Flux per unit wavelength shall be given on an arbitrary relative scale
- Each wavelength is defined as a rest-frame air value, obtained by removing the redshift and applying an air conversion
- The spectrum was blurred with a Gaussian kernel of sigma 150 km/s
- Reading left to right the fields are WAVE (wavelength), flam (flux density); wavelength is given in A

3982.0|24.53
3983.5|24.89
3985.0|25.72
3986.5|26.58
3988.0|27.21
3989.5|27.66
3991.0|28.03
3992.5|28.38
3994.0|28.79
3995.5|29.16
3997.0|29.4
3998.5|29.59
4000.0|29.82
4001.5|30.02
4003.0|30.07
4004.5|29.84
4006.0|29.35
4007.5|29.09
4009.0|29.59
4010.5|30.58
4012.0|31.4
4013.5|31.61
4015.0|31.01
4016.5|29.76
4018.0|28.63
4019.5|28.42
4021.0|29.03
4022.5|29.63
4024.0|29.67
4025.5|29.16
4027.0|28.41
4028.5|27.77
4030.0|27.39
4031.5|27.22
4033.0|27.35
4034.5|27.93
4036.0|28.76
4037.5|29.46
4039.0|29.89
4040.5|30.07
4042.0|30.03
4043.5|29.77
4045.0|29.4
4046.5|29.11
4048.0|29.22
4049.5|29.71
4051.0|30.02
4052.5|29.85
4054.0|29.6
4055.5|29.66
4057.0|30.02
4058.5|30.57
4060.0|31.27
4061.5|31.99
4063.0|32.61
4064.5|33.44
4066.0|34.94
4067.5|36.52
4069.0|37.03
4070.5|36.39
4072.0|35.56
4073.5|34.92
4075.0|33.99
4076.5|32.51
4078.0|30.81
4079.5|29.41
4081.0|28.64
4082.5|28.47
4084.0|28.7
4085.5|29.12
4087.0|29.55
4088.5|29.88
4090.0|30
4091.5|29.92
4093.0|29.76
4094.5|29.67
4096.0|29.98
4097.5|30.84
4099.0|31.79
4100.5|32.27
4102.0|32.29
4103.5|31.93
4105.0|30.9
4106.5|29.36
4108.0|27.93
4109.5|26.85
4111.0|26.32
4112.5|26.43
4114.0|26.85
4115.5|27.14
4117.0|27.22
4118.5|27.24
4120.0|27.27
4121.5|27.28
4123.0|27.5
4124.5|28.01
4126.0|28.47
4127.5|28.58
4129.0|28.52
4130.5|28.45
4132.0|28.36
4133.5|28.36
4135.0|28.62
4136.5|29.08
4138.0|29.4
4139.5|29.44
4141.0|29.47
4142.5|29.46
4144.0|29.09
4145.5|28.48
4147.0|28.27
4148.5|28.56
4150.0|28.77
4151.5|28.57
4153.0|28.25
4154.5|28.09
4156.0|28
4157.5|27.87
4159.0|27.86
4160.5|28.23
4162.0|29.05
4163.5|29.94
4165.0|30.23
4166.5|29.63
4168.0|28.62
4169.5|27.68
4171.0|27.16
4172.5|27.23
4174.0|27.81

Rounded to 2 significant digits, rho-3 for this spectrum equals 1.1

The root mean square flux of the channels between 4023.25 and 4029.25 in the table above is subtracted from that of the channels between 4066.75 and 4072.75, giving 7.6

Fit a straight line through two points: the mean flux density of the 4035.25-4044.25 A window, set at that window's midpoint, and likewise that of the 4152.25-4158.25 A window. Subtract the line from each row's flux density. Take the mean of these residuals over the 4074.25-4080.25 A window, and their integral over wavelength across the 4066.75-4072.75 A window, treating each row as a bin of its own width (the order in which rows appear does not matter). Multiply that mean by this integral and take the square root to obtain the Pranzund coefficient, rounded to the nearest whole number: 10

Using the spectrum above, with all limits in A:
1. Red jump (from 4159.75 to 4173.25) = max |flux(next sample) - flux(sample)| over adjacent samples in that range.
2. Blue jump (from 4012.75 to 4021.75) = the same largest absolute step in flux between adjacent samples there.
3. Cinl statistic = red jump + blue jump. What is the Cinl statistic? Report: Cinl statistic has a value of 2.3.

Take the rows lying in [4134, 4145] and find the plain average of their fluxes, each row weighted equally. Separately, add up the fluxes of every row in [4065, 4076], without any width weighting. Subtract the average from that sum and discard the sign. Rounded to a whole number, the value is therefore 220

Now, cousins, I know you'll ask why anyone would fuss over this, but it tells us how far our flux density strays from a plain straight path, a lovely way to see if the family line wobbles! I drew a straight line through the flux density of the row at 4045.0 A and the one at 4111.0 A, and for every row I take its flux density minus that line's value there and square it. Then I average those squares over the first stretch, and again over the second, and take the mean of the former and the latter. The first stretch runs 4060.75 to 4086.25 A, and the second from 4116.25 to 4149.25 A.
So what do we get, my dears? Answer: 20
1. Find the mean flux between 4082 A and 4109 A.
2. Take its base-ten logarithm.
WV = 1.48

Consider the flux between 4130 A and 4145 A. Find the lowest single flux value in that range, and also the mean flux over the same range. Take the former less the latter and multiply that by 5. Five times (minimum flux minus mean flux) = -3.1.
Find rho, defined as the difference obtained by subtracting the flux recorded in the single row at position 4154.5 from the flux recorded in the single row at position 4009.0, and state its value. 1.5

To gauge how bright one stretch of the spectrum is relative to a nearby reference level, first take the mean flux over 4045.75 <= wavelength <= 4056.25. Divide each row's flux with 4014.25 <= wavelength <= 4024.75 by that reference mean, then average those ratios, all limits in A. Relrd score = 1.00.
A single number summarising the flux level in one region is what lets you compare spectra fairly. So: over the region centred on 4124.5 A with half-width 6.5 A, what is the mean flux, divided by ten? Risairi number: 2.79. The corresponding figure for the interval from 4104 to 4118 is 2.77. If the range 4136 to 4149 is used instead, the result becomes 2.90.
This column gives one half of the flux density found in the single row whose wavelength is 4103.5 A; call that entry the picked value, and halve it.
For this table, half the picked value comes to 16.0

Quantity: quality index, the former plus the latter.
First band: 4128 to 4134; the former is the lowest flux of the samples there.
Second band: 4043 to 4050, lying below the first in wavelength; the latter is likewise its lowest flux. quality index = 57.5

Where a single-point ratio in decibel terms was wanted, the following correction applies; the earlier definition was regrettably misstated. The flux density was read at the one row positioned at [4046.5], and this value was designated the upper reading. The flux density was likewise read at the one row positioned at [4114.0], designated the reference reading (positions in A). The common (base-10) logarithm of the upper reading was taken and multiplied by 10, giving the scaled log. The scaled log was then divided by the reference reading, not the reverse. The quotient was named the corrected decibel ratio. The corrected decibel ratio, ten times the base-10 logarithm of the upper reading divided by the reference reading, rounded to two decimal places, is 0.55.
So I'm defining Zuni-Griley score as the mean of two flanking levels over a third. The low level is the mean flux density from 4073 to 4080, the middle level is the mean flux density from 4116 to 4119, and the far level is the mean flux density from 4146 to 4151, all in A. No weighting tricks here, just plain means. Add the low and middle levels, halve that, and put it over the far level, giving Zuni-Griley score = 1.04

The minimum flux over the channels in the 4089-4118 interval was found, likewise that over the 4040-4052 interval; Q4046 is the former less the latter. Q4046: -2.8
